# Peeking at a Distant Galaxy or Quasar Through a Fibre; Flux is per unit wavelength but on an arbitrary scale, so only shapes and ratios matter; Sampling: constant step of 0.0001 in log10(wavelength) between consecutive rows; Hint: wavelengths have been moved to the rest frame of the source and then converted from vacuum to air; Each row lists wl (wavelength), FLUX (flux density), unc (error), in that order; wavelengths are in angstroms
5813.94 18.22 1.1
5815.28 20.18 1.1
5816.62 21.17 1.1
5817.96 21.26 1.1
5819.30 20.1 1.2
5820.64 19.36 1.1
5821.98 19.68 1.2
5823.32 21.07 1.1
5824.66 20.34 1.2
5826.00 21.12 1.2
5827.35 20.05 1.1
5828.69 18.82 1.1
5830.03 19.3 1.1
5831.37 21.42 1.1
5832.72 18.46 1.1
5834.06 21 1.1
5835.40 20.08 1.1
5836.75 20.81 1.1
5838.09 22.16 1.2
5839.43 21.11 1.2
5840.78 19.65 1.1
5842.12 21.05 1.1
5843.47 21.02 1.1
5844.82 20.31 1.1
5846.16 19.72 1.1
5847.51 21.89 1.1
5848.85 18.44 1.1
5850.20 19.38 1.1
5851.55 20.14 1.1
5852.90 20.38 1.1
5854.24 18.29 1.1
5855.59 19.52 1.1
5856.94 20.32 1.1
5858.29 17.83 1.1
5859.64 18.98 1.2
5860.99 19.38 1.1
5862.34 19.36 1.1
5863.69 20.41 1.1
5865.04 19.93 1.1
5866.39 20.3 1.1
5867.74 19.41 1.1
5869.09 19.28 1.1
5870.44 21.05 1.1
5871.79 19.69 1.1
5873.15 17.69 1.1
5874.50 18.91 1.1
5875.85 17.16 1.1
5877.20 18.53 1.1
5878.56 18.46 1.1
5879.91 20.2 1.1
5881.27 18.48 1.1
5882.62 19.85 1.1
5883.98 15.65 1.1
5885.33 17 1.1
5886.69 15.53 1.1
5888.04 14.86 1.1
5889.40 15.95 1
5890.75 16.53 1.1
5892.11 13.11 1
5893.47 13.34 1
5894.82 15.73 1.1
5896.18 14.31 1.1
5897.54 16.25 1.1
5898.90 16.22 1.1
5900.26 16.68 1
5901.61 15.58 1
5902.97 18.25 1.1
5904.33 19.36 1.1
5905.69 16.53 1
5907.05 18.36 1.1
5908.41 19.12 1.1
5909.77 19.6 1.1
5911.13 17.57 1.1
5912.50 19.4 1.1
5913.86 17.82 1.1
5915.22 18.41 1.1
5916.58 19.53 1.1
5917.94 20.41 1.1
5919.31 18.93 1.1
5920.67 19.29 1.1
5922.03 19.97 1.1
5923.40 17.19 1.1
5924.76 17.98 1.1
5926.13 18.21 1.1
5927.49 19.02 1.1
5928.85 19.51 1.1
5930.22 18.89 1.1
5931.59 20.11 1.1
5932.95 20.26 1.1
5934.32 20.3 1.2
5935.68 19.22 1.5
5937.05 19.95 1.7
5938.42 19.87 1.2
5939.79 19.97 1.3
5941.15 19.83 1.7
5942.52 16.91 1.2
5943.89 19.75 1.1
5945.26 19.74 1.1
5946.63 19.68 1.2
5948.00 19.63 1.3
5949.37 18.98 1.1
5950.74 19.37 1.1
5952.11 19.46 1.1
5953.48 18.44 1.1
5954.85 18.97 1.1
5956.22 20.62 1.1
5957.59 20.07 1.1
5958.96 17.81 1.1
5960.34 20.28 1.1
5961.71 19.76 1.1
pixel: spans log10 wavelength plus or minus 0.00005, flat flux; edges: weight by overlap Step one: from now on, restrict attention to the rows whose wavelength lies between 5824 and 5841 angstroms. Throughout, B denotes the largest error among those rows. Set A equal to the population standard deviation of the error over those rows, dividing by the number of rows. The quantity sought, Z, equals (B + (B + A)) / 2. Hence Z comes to 1.22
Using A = 0.046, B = 1.20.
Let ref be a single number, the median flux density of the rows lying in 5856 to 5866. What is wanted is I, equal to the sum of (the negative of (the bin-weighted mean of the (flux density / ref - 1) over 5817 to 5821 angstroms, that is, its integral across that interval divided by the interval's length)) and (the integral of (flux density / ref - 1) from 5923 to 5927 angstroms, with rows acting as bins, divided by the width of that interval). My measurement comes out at -0.128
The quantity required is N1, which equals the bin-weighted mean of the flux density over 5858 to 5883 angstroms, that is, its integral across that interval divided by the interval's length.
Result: 19.2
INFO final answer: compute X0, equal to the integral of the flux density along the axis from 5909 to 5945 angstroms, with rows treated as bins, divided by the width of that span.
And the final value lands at 19.2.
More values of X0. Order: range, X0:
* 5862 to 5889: 18.5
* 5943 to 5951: 19.5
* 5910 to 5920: 18.9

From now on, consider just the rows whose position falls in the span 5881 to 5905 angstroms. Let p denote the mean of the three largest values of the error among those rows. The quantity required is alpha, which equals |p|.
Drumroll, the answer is 1.10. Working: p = 1.10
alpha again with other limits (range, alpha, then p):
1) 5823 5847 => 1.20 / 1.20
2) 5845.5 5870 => 1.13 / 1.13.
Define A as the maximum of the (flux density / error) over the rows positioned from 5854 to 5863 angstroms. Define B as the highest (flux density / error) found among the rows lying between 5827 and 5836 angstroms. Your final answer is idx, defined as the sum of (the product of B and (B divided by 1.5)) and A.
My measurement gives 271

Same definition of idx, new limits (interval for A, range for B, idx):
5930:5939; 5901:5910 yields 230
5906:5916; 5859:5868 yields 247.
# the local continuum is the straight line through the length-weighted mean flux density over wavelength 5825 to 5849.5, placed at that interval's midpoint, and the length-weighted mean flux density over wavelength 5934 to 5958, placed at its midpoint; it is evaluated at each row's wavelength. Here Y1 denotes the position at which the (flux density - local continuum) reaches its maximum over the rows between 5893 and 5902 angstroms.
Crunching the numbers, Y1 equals 5900.26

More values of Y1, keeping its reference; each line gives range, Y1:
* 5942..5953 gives 5945.26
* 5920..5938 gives 5934.32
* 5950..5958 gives 5956.22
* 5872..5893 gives 5879.91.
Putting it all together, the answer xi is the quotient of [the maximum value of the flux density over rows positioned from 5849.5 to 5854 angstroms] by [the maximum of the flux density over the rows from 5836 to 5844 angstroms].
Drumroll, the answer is 0.92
